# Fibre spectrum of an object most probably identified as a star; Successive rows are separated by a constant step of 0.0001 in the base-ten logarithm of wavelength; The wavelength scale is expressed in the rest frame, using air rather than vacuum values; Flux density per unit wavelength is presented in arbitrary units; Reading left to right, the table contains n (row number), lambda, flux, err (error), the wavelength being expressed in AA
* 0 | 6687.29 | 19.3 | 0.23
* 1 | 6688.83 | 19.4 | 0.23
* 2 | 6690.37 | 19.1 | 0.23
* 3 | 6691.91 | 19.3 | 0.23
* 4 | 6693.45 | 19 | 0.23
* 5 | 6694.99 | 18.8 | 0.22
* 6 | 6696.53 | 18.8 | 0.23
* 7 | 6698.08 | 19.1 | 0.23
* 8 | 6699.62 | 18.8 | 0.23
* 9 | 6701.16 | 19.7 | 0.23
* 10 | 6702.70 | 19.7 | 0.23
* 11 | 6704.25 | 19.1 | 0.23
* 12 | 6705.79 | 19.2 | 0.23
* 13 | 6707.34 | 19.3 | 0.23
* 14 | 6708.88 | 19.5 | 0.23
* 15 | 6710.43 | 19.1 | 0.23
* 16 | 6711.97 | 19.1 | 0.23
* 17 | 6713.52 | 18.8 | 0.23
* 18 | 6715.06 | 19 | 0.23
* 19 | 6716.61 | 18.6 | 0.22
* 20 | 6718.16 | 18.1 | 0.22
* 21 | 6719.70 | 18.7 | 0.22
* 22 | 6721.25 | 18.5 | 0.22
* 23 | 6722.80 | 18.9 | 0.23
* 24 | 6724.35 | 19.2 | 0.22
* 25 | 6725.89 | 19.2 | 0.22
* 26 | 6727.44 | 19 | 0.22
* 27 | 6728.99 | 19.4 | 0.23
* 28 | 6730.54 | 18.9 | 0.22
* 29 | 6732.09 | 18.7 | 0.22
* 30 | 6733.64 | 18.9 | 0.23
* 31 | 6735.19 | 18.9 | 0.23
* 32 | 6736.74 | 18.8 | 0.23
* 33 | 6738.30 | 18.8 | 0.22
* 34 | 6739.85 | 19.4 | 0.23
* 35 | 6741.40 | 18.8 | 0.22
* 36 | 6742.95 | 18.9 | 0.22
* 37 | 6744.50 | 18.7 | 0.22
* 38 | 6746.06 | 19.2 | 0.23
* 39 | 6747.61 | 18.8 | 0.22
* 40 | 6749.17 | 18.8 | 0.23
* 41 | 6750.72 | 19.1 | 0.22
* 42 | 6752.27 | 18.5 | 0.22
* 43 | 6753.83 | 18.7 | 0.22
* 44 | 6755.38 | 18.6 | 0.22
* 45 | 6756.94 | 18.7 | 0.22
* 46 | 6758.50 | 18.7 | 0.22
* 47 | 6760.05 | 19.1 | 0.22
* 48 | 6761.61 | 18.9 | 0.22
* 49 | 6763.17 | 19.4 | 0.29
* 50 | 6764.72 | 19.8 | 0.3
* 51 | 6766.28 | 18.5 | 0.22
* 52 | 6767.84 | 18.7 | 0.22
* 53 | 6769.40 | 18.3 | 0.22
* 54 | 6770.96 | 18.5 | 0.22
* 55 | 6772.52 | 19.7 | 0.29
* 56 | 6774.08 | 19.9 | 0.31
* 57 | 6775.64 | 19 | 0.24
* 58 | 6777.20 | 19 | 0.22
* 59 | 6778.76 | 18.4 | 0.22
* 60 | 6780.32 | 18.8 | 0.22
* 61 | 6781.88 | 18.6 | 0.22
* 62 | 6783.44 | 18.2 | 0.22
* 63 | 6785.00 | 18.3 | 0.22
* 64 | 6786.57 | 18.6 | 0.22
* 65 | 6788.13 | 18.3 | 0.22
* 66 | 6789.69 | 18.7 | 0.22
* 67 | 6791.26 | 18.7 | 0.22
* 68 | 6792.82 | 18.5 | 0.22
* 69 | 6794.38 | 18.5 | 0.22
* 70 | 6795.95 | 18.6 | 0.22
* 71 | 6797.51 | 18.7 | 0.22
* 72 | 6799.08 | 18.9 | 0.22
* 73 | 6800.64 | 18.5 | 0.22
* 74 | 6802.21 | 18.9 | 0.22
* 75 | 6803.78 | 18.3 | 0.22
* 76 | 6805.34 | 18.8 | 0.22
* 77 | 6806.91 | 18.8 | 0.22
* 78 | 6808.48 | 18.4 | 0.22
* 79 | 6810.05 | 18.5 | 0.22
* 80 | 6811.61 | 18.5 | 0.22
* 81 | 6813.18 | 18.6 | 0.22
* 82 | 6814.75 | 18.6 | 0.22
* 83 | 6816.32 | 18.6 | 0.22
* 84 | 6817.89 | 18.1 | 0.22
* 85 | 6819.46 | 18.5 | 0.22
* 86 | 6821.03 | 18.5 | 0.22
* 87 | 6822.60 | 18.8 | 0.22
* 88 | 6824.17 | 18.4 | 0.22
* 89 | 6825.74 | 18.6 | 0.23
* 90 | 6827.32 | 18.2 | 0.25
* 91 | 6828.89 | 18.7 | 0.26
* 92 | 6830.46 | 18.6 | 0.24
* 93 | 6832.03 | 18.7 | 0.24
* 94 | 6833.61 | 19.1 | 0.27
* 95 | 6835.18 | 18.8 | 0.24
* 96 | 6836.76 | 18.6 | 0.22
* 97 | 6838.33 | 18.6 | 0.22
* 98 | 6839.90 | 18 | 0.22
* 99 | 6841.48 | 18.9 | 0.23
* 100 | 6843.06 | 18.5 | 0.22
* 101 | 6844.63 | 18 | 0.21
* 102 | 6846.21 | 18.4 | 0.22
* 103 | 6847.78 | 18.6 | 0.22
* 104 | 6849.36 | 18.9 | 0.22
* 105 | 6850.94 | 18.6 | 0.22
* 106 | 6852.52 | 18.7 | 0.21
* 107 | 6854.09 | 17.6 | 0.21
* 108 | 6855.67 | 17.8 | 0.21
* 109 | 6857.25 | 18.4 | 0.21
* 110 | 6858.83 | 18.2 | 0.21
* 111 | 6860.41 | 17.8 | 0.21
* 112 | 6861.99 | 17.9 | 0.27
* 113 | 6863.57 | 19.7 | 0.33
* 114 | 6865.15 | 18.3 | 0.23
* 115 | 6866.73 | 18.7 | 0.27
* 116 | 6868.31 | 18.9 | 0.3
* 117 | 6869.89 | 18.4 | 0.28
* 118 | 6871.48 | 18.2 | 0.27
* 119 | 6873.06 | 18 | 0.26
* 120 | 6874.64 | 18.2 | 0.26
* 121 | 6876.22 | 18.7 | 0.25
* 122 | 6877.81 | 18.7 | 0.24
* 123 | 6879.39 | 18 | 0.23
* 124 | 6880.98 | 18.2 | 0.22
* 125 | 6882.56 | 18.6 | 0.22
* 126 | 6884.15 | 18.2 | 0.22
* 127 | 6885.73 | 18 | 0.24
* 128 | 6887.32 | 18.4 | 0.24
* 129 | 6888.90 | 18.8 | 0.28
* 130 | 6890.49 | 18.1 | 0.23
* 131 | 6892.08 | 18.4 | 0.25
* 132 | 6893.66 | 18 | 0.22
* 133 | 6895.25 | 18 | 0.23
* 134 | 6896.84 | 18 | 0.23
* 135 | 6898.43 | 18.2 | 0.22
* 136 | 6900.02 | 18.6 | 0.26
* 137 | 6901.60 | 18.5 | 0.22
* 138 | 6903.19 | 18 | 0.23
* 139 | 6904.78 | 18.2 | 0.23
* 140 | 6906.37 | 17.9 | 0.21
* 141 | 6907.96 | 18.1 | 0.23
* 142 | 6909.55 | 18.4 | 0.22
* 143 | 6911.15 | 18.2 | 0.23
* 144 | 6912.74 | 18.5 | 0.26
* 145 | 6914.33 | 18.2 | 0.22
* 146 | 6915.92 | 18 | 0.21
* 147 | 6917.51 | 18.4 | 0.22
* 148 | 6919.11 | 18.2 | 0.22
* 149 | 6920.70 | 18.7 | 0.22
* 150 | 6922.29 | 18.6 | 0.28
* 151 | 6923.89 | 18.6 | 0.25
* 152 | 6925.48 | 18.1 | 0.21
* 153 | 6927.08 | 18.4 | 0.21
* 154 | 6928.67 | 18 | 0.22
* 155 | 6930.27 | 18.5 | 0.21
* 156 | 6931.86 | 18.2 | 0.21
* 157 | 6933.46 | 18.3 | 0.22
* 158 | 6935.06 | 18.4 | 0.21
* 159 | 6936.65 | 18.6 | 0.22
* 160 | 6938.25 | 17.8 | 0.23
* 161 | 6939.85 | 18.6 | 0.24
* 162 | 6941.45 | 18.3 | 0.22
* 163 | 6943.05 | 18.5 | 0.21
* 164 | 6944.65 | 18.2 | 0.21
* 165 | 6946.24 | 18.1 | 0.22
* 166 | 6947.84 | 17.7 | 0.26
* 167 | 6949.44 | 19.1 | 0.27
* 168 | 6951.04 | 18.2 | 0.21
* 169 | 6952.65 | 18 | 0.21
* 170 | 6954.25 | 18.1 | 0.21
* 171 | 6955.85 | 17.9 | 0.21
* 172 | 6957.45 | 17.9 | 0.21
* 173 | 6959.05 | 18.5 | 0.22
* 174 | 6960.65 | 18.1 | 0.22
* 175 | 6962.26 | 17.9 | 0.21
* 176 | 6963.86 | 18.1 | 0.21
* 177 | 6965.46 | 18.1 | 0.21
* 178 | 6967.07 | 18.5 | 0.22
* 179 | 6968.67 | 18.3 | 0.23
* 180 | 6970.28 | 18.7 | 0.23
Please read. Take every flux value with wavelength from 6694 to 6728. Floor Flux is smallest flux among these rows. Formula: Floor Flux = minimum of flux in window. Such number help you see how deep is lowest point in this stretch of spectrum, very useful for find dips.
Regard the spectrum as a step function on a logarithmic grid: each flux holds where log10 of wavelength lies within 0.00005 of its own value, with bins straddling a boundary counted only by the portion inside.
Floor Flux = 18.1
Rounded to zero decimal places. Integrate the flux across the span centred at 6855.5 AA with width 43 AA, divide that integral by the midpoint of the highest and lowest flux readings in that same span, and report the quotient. 42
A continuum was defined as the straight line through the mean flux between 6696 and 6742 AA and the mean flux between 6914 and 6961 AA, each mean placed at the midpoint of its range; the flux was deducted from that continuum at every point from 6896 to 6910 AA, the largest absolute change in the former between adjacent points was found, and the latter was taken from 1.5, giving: 1.0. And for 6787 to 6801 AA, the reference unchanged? 1.1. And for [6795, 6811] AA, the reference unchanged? 0.9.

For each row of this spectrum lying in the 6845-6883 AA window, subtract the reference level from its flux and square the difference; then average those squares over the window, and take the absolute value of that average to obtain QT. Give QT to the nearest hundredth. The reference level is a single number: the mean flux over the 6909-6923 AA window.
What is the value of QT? 0.20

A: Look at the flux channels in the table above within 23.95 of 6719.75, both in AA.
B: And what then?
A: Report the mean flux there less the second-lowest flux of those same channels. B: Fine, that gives 0.50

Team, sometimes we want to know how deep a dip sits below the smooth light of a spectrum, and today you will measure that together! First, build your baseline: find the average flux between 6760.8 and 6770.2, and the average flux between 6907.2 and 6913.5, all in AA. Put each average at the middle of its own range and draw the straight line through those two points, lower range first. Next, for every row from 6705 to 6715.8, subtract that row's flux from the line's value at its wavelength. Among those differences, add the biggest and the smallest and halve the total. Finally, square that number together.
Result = 0.000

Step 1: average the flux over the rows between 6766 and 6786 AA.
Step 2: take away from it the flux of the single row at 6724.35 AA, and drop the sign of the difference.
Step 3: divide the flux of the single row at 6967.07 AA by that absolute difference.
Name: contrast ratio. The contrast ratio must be 42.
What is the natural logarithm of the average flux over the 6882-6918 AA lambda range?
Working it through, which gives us 2.90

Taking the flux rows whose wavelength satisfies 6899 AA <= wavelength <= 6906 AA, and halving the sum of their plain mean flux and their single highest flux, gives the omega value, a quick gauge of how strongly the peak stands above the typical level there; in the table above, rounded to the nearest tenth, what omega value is 18.5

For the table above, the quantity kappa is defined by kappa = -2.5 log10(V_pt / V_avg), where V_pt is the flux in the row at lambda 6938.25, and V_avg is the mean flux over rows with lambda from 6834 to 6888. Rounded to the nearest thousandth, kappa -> 0.036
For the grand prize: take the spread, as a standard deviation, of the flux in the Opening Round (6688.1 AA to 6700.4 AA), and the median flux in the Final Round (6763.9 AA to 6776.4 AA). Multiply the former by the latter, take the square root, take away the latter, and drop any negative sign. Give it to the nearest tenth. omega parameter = 16.8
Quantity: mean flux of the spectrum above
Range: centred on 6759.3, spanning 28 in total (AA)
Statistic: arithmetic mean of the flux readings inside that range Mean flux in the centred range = 18.9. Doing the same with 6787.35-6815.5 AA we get 18.6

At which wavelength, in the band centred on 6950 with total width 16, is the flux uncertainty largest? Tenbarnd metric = 6949.44 AA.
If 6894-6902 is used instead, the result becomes 6900.02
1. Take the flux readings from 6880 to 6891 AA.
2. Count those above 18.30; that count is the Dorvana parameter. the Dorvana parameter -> 3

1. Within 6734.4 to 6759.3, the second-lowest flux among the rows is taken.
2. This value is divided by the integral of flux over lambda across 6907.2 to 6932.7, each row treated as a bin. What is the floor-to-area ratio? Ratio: 0.0398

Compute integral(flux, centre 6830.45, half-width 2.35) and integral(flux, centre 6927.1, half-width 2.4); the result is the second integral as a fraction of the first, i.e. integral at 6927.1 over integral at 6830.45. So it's 0.99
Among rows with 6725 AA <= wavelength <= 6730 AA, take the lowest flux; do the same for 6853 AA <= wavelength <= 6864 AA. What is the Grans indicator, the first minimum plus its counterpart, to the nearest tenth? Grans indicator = 36.6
